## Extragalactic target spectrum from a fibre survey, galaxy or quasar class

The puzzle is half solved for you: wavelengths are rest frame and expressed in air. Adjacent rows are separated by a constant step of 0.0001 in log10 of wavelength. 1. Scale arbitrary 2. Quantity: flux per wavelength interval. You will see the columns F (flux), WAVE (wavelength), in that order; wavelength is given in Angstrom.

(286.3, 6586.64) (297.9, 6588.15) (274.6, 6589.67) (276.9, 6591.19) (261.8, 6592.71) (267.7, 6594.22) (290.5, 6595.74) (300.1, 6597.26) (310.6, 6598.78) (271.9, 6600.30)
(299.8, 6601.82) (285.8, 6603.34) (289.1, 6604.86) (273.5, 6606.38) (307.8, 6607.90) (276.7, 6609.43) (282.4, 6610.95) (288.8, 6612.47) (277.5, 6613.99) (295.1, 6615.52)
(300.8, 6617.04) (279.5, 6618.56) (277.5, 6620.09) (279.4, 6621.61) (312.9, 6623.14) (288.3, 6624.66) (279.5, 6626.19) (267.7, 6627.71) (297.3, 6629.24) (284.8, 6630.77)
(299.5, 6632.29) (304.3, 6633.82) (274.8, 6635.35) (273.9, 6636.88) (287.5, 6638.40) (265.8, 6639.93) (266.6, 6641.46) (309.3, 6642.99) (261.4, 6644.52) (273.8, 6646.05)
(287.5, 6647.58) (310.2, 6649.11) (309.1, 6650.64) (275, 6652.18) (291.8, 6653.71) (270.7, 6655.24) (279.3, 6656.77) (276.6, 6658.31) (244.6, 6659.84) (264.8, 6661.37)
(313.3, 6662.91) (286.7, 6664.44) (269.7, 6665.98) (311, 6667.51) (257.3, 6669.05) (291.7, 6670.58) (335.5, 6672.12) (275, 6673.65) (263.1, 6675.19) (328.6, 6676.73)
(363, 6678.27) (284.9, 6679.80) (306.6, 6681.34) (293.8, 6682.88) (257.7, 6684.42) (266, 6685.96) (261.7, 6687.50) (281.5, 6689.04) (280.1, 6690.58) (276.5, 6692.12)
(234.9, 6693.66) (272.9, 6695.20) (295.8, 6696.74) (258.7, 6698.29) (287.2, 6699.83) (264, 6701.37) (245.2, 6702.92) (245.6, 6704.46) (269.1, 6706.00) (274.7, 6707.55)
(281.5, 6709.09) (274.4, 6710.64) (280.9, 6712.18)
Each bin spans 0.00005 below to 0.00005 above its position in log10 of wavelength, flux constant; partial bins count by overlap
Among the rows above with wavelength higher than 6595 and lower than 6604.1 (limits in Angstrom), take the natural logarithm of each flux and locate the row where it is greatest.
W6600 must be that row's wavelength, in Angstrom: 6598.78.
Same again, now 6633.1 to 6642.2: 6633.82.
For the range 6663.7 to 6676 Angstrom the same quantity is 6672.12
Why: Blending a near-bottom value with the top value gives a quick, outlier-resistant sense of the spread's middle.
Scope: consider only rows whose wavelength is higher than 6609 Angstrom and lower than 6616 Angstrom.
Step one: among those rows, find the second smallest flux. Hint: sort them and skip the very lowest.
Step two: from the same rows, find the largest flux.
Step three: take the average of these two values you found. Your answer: 286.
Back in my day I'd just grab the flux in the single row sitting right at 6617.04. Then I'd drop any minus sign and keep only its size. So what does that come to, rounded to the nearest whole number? 301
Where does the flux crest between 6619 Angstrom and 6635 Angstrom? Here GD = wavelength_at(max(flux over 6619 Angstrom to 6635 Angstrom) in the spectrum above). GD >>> 6623.14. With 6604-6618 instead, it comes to 6607.90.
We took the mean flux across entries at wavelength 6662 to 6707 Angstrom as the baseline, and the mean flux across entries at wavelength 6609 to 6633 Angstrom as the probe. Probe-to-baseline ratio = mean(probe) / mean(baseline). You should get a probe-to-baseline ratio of 1.02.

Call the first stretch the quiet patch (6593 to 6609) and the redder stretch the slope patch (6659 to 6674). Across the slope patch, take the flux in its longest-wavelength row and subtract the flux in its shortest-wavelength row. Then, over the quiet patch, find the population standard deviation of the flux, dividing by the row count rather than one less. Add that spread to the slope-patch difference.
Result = 45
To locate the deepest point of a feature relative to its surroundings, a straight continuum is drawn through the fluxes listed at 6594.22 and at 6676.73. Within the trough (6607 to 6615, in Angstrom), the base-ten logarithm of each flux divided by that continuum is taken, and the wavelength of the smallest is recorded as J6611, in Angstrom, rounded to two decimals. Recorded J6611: 6613.99 Angstrom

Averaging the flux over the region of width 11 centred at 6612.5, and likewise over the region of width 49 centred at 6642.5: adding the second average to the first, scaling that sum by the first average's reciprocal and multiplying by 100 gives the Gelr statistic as 198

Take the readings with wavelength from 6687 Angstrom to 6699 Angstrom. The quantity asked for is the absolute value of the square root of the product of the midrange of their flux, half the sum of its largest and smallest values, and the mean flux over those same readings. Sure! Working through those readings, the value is 268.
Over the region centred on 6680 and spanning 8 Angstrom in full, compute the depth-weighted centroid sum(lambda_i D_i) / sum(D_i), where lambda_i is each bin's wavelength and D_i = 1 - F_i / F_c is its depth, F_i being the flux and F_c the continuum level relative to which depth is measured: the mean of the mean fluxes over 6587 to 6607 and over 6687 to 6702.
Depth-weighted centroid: 6678.8 Angstrom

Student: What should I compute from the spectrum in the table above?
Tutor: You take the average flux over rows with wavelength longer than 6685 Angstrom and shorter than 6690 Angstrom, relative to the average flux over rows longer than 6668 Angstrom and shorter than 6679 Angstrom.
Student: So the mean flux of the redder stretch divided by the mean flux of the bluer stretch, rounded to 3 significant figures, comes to 0.893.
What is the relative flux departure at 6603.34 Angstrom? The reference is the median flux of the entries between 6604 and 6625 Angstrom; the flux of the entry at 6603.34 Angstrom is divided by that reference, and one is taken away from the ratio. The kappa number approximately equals 0.00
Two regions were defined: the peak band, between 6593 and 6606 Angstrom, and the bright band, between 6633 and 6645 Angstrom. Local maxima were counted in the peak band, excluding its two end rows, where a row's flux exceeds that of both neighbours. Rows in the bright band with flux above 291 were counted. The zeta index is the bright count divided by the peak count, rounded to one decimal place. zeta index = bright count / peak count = 1.0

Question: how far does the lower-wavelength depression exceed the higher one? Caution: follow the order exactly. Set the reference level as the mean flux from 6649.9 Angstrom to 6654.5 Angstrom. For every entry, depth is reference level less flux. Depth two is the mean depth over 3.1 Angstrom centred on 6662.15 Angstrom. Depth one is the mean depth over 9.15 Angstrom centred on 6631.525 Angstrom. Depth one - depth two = 1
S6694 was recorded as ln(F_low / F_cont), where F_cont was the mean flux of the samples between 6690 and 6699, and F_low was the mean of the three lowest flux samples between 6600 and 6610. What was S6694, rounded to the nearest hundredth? 0.02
